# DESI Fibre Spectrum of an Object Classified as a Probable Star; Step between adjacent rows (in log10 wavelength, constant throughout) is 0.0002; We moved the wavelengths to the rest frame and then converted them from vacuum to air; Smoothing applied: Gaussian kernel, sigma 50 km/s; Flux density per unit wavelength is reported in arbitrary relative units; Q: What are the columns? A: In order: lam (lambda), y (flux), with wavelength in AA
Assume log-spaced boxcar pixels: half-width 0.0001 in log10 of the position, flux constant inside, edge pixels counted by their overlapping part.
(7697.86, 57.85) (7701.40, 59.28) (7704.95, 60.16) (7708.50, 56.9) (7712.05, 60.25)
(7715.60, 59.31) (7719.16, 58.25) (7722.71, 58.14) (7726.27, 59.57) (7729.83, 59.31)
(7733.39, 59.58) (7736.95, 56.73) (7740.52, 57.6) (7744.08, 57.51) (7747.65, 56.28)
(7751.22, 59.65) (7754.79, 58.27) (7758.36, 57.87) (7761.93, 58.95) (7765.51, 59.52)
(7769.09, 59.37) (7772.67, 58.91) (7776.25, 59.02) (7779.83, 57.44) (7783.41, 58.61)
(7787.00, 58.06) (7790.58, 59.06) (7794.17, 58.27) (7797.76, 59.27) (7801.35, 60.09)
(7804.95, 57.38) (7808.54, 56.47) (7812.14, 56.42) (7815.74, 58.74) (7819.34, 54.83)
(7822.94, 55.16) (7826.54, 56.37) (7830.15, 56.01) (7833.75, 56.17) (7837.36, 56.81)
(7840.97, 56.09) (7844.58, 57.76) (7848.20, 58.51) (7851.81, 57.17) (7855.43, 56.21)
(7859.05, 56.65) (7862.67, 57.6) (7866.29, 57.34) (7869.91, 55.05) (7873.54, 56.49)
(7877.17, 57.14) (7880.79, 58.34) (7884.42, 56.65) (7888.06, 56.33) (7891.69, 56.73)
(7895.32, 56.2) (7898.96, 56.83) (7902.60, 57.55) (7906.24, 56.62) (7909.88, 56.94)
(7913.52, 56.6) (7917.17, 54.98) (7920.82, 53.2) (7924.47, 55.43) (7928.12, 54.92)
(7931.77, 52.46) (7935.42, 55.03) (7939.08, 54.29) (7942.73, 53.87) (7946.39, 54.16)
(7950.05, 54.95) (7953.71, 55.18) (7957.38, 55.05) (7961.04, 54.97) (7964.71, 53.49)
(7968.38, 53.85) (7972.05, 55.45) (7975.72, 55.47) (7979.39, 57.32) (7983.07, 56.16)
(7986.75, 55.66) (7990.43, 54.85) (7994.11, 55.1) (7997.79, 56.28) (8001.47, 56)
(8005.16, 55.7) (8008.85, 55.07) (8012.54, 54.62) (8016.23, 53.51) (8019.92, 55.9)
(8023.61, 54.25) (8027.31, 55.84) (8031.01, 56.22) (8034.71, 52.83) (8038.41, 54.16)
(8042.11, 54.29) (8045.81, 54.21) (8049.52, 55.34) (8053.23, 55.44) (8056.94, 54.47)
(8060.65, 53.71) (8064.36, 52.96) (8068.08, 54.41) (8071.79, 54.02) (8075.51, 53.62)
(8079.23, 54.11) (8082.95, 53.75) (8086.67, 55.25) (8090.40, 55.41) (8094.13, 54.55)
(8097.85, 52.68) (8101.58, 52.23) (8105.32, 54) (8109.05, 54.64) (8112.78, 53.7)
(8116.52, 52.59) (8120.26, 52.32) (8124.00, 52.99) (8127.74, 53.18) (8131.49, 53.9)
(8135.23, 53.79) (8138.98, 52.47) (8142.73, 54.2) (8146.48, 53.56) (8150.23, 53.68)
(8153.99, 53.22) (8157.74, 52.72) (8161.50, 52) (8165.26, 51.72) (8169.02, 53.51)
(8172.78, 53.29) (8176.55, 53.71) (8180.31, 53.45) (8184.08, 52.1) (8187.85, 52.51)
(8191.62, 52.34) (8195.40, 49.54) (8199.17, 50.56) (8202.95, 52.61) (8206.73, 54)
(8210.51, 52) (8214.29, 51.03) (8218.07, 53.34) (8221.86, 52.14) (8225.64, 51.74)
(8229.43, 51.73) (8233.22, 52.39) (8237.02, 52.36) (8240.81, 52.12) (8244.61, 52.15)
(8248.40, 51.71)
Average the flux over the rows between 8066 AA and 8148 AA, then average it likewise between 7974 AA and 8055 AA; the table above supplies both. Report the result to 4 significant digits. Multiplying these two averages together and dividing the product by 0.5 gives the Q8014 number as 5927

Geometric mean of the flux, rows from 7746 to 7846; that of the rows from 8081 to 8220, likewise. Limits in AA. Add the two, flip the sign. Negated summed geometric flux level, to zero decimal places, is -111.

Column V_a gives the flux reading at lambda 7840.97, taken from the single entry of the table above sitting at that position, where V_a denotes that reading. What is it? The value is 56.09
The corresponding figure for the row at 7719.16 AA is 58.25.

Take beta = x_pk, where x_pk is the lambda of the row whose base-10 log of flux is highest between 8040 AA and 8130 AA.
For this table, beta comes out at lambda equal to 8053.23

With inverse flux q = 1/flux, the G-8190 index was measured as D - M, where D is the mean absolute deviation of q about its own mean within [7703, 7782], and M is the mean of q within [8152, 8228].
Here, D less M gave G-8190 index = -0.0188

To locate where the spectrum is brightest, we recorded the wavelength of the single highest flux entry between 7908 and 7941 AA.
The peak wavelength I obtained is 7909.88 AA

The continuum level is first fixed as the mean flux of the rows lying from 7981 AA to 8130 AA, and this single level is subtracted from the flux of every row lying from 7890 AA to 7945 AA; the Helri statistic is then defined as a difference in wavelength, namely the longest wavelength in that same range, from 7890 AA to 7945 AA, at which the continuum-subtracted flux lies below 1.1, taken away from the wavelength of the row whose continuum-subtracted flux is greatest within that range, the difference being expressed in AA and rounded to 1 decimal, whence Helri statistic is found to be -40.1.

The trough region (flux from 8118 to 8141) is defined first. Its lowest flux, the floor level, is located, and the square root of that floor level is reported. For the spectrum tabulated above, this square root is 7.23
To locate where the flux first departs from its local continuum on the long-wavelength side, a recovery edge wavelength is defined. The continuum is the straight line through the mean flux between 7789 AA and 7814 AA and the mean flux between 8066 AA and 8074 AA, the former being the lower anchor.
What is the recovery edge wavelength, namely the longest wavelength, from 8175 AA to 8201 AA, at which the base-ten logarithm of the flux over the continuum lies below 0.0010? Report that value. 8199.17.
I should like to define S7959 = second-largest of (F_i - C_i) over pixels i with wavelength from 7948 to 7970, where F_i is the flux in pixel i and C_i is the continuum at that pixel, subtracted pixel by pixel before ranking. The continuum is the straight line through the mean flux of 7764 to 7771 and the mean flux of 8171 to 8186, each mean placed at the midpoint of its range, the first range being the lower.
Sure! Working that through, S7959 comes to -1.5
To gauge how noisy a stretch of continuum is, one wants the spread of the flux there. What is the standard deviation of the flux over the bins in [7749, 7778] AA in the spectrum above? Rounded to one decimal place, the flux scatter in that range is 0.6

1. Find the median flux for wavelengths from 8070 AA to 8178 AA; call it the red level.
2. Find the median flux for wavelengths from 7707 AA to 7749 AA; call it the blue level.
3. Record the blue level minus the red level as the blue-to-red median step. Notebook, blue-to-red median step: 4.6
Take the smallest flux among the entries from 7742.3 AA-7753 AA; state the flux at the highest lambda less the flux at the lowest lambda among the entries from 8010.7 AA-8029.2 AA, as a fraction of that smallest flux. 0.022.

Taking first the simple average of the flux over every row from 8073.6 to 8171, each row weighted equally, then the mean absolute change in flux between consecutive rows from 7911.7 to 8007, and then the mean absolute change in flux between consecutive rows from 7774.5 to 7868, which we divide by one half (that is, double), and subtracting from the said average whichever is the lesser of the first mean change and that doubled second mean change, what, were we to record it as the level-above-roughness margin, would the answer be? 52.5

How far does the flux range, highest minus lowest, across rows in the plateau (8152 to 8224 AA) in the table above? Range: 4.5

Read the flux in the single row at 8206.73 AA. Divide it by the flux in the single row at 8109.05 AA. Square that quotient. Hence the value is 0.98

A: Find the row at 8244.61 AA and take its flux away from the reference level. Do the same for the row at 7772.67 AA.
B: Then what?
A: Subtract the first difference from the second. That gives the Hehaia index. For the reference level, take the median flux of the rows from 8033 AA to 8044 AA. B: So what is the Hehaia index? -6.8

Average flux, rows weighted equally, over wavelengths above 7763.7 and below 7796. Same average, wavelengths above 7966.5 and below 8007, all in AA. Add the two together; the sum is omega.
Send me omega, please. 114.3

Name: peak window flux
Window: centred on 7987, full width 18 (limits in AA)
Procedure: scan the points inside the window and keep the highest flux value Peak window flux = 57.32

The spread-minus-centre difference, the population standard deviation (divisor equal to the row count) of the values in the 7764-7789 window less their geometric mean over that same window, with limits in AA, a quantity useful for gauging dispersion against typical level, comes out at -58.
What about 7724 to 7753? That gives -57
